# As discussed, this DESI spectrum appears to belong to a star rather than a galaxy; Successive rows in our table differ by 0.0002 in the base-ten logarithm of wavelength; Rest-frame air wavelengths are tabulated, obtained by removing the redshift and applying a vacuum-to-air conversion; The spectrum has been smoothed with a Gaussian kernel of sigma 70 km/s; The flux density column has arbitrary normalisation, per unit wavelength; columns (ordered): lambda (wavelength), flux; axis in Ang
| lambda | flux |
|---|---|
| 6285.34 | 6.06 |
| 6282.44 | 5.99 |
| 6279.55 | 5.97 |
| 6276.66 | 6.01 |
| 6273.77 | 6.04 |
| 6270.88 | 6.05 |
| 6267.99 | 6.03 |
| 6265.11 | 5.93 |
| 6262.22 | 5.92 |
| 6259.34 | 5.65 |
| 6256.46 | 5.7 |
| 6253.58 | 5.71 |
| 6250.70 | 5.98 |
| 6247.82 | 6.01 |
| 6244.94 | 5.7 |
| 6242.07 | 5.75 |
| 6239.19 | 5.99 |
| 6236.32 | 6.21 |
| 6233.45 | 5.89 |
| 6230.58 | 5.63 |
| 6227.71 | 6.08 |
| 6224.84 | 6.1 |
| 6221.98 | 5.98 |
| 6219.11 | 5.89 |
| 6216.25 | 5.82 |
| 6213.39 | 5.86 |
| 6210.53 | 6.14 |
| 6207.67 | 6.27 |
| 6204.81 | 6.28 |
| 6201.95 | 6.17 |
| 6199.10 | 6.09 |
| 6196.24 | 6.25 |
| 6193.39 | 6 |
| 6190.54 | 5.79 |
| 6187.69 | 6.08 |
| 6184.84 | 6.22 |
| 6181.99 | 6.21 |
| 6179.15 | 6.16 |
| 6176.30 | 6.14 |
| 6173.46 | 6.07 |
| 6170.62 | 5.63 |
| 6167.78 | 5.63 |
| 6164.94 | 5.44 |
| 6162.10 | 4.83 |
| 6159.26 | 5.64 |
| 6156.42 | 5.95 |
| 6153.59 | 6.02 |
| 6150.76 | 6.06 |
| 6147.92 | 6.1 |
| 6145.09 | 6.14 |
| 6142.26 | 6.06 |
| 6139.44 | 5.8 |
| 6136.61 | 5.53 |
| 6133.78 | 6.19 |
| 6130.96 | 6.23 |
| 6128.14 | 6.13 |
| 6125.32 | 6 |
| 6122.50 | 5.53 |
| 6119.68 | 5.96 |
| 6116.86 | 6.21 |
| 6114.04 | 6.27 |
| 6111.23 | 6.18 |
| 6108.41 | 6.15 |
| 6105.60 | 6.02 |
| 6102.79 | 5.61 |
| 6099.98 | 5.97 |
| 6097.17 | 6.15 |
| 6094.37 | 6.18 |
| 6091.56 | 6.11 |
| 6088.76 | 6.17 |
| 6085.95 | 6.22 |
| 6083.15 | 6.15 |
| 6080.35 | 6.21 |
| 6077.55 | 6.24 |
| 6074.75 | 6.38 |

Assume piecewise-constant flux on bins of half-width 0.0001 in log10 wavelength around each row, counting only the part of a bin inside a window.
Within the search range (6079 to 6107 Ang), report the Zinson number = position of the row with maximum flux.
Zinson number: 6085.95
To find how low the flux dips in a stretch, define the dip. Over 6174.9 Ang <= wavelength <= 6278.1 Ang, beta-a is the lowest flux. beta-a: 5.63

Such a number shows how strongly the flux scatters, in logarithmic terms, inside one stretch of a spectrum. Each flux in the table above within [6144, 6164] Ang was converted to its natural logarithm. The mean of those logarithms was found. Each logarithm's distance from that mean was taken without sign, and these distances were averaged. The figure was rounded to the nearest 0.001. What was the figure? 0.061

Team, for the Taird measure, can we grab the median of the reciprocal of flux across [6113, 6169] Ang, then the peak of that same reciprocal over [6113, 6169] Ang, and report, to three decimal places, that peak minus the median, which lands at 0.041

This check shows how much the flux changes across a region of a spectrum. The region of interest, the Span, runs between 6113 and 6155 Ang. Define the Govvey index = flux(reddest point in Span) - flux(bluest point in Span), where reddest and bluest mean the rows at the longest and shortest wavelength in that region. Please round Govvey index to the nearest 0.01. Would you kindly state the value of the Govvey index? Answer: -0.25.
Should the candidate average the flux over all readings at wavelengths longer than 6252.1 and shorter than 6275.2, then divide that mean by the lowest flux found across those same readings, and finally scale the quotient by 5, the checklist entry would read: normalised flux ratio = 5.20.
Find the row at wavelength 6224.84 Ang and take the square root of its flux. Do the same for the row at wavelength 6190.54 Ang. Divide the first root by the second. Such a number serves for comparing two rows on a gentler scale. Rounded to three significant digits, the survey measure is 1.03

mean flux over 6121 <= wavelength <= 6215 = 5.96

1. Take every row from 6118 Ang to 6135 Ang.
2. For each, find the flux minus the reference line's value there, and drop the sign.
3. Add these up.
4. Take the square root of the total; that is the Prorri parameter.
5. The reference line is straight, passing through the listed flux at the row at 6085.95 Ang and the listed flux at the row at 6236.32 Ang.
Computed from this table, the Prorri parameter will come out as 1.1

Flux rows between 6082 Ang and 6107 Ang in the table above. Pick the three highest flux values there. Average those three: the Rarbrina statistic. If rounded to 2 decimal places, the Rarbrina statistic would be 6.19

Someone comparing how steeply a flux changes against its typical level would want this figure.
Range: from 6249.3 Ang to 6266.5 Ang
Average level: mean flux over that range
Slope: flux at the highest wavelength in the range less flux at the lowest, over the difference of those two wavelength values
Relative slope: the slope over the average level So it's -0.0006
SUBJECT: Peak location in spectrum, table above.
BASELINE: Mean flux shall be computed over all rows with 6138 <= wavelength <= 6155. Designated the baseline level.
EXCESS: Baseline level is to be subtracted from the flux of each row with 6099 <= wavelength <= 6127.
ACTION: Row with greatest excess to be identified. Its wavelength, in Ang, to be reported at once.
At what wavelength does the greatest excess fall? 6114.04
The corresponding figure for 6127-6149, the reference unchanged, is 6130.96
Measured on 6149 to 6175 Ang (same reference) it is 6173.46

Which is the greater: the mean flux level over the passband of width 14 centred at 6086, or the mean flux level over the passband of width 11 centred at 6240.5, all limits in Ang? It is 6.17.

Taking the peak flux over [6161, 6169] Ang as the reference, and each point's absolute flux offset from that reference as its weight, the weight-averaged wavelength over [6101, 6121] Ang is 6112.6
